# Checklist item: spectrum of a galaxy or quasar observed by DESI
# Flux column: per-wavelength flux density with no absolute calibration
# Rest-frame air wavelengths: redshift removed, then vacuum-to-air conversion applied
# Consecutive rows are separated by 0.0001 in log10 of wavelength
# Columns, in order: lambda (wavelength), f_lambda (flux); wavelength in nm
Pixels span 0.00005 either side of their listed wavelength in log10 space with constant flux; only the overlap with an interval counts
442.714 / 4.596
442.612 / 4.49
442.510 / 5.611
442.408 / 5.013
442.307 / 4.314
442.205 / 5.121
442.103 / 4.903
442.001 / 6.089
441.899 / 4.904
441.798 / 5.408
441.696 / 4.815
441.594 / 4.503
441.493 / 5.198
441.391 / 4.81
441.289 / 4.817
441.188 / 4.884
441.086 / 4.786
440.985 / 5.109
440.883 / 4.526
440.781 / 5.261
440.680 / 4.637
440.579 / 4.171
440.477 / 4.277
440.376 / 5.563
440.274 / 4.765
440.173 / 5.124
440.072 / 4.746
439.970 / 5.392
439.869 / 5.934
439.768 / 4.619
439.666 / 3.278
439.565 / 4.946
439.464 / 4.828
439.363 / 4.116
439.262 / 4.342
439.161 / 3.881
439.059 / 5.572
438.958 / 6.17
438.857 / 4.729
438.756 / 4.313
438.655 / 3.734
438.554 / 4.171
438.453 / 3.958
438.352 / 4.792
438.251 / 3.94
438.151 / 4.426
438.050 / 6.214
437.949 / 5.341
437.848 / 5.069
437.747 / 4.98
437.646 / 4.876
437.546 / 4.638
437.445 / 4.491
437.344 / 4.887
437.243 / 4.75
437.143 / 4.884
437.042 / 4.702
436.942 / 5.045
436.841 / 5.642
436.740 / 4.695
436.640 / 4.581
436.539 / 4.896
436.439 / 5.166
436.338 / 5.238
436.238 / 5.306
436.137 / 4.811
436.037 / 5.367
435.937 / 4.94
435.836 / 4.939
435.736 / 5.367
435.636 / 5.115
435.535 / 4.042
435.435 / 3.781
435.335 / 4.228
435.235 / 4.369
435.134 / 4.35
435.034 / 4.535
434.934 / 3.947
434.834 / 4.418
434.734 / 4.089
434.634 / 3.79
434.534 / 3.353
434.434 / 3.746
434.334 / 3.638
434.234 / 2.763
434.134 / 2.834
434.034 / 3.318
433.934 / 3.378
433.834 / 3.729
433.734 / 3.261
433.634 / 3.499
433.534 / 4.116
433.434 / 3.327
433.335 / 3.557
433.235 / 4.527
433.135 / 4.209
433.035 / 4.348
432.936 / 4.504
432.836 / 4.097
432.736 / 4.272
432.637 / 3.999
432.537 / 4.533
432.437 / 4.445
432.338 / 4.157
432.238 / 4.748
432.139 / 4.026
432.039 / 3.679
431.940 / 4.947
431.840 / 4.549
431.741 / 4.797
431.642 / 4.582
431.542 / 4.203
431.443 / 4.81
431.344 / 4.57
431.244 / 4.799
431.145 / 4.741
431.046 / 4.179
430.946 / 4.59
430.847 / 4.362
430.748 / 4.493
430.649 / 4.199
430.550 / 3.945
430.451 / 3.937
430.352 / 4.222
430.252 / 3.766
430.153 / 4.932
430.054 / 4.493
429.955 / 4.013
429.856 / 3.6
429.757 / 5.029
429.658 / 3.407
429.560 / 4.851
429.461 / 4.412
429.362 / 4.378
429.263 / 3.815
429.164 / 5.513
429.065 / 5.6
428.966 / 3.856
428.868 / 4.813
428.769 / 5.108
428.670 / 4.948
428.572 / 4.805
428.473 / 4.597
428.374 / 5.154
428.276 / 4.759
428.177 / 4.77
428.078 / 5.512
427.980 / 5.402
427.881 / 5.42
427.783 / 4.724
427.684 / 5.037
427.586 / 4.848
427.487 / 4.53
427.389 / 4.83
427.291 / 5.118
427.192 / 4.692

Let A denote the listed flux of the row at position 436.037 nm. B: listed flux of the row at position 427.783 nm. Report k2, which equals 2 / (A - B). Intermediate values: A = 5.367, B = 4.724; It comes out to 3.1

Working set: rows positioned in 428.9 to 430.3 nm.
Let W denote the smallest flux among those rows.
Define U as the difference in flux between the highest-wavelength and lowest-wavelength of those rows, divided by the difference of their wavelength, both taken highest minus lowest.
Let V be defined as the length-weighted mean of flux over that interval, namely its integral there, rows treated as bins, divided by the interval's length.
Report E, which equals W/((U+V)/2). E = 1.6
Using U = -0.1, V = 4.4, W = 3.407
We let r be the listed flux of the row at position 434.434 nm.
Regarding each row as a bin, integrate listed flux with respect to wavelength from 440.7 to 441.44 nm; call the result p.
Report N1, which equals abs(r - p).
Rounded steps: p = 3.61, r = 3.746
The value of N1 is 0.1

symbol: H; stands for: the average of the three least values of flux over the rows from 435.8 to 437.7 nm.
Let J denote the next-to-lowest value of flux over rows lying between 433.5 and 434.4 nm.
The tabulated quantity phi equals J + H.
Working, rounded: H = 4.6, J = 2.834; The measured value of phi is 7.40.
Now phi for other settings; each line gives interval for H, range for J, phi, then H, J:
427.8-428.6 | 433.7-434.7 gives 7.54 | 4.7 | 2.834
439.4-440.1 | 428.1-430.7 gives 7.81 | 4.2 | 3.6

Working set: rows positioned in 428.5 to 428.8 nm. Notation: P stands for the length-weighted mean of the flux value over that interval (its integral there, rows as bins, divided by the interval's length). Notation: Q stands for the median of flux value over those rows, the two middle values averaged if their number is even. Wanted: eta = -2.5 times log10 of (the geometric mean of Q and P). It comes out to -1.73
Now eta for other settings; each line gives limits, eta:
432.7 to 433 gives -1.58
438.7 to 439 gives -1.72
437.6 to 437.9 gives -1.74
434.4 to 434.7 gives -1.42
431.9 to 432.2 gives -1.54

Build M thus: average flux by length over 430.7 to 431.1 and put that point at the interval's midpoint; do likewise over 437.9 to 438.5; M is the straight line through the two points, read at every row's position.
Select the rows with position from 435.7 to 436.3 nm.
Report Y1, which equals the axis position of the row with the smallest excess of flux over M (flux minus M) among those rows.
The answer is 436.137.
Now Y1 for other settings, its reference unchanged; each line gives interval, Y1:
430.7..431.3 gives 431.046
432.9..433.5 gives 433.434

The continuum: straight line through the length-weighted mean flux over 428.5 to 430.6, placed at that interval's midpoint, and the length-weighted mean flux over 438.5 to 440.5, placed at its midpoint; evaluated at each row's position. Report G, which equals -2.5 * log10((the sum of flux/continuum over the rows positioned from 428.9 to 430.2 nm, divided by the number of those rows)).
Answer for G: 0.00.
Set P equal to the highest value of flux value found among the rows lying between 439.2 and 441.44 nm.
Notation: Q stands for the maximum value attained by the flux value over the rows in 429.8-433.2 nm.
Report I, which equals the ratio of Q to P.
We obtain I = 0.83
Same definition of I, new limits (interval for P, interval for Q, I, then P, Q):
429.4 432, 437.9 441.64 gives 1.24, 5.029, 6.214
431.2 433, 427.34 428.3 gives 1.11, 4.947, 5.512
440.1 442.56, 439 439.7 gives 0.92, 6.089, 5.572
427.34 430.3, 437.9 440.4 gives 1.11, 5.6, 6.214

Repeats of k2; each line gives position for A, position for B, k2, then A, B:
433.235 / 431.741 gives -7.4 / 4.527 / 4.797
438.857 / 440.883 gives 9.9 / 4.729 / 4.526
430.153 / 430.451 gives 2.0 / 4.932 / 3.937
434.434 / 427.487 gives -2.6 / 3.746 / 4.53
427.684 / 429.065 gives -3.6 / 5.037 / 5.6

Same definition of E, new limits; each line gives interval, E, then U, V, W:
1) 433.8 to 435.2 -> 1.3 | 0.5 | 3.7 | 2.763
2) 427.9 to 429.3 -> 2.1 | -1.2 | 4.9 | 3.815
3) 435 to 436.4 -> 1.4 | 0.5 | 4.7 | 3.781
